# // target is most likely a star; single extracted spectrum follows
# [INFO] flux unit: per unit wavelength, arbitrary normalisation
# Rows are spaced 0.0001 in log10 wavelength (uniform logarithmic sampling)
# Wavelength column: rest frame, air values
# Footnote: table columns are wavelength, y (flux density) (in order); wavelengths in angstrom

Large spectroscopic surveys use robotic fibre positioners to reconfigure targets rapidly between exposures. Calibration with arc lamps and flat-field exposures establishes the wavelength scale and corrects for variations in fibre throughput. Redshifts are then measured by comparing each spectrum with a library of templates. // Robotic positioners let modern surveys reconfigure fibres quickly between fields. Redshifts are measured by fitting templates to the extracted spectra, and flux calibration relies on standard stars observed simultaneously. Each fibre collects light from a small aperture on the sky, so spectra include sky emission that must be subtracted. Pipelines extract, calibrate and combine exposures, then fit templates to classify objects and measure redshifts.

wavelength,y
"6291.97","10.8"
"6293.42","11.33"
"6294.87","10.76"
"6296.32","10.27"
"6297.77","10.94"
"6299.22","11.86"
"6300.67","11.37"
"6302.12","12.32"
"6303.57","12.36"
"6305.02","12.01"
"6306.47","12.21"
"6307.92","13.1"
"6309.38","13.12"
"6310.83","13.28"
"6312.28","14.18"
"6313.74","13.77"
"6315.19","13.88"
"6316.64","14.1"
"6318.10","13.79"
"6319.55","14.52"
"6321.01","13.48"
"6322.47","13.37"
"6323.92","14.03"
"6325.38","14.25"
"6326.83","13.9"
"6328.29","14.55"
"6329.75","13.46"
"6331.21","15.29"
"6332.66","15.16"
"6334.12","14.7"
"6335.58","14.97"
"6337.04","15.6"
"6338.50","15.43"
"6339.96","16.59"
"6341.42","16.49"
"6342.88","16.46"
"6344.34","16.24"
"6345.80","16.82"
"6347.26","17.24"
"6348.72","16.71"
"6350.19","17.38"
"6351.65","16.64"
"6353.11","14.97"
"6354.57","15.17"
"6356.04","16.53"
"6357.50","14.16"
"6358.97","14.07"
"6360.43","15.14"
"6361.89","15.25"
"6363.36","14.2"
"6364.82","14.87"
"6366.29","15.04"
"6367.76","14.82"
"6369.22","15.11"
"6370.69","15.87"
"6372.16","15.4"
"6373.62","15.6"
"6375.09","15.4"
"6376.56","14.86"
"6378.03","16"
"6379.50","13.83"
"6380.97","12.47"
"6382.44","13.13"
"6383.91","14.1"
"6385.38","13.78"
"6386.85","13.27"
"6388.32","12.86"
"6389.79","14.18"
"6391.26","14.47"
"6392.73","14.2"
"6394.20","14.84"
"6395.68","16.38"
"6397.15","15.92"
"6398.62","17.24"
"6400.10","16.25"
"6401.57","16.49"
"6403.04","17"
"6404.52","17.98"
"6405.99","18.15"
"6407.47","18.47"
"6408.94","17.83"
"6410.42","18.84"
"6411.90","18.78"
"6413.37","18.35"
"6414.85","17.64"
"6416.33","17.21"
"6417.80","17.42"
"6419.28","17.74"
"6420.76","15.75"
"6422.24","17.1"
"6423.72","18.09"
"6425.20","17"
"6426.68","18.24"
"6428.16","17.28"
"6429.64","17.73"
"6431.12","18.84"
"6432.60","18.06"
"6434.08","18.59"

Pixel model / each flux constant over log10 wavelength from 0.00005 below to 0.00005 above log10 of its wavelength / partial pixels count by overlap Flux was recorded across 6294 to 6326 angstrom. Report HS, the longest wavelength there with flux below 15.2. 6325.38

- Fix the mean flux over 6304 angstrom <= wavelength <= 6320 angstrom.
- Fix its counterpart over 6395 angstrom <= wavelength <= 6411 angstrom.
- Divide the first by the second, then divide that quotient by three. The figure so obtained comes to 0.26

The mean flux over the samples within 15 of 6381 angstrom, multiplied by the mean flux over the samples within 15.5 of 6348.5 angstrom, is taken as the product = 229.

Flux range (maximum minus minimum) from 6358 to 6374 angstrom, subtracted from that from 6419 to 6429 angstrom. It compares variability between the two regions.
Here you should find 0.7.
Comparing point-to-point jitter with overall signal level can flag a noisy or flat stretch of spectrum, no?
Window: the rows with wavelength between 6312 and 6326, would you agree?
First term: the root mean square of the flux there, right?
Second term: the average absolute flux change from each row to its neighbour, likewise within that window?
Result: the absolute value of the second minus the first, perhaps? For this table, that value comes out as 14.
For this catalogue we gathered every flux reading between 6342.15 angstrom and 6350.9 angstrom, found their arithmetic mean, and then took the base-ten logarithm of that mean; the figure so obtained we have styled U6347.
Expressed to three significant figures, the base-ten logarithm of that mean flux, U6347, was 1.23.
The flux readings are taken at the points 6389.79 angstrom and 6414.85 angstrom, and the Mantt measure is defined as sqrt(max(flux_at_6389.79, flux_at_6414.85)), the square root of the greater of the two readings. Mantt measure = 4.20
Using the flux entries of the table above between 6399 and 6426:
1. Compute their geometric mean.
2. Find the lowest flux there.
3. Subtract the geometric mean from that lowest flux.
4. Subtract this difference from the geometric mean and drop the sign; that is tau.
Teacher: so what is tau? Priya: 19.3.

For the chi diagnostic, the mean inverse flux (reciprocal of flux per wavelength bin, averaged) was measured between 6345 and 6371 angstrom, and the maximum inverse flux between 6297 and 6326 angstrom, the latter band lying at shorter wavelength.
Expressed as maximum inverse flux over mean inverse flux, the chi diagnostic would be 1.42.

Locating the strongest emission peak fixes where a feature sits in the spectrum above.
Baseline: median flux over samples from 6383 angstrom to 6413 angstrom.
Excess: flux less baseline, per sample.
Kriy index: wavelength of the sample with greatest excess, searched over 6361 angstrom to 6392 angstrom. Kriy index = 6378.03 angstrom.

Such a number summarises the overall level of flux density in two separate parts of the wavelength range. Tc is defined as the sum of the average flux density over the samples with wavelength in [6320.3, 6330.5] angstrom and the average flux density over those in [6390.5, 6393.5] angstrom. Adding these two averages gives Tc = 28.2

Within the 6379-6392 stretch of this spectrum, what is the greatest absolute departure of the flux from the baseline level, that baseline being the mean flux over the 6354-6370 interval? 2.5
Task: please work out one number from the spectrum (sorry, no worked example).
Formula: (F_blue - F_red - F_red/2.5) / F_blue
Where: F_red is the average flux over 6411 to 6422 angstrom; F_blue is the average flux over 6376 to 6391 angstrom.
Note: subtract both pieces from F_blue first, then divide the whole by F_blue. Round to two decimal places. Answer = -0.77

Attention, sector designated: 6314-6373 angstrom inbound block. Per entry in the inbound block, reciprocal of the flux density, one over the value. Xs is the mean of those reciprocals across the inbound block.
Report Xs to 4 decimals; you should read 0.0664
